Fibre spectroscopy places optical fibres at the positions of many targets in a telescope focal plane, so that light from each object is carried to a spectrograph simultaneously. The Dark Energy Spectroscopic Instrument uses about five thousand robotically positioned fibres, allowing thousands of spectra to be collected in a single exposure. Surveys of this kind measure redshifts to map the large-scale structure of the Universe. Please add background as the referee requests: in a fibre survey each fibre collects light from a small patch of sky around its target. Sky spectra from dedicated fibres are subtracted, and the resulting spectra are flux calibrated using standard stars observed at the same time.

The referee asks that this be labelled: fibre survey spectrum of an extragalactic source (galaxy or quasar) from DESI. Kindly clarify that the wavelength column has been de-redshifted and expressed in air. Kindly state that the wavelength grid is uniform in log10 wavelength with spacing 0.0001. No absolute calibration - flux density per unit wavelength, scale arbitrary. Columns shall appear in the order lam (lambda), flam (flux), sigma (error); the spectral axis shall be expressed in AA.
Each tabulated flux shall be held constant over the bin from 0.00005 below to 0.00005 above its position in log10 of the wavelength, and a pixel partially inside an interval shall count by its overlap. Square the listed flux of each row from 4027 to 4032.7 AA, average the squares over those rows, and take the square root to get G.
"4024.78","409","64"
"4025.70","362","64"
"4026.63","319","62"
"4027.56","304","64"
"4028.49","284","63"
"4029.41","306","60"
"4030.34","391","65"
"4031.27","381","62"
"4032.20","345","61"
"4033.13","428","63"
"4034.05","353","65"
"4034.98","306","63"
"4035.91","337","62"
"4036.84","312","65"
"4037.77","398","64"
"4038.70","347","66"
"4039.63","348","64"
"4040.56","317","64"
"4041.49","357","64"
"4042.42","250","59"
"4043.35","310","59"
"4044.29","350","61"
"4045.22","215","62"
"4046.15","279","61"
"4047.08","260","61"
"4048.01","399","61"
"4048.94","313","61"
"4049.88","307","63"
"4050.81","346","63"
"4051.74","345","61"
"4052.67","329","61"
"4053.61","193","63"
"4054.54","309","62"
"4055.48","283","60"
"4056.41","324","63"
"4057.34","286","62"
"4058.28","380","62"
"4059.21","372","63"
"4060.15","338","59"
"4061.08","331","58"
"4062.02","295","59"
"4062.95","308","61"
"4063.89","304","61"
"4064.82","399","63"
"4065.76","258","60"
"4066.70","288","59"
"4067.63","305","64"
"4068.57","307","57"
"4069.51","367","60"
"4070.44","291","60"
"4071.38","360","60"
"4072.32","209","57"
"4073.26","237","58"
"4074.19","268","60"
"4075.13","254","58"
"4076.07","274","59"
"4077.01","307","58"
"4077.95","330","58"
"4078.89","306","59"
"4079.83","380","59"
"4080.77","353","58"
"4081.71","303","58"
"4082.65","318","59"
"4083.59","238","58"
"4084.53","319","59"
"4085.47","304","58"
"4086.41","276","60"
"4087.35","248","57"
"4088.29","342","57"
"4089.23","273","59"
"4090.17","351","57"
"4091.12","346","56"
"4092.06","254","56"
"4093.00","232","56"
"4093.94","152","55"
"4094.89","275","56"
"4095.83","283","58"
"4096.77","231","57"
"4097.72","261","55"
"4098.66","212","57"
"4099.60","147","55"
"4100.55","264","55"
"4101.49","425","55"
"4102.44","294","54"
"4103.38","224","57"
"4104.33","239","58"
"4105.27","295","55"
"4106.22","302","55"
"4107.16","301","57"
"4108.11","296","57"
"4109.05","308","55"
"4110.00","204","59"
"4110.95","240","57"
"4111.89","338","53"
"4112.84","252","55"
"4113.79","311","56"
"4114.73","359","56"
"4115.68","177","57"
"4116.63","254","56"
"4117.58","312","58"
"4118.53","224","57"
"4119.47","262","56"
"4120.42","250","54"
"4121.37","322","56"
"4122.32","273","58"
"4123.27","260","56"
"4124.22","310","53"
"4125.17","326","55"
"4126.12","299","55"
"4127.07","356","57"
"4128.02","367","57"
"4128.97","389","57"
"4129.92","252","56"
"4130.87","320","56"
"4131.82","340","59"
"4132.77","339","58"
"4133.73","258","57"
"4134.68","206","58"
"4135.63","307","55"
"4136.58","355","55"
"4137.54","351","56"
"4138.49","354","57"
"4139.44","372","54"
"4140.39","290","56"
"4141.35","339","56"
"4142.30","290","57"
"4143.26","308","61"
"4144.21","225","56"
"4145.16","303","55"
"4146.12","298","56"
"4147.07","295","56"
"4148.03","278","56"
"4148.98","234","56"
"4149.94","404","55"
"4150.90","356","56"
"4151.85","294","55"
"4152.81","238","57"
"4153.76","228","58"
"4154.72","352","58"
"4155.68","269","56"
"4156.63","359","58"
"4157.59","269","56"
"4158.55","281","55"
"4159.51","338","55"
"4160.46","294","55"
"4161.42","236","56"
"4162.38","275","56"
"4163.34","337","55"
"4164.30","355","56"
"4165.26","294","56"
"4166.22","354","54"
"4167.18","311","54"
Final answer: 338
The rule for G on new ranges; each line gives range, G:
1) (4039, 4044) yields 319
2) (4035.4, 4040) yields 350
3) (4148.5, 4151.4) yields 339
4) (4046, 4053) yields 325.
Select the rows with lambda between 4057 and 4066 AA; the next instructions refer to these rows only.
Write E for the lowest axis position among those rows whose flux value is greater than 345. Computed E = 4058.28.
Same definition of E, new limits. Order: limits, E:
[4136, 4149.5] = 4136.58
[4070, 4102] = 4071.38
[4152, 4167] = 4154.72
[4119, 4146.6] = 4127.07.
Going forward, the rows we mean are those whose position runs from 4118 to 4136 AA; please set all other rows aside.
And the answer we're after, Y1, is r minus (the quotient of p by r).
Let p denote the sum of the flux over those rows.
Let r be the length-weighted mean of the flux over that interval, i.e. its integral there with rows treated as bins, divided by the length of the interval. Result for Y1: 279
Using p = 5660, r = 298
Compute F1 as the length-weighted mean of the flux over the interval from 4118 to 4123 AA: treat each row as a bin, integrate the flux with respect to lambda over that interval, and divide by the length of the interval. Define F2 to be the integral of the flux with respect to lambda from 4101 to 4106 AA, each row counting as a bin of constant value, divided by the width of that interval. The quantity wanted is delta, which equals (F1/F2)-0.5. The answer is 0.40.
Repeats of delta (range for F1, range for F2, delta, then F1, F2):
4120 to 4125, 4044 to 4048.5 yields 0.45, 286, 299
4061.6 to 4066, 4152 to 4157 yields 0.60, 316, 288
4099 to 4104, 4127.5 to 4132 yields 0.30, 268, 334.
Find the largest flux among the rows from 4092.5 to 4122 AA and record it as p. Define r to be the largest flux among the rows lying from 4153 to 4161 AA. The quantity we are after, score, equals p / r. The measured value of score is 1.18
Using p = 425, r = 359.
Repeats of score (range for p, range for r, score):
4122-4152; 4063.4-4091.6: 1.01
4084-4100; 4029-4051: 0.82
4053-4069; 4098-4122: 0.94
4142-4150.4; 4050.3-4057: 1.17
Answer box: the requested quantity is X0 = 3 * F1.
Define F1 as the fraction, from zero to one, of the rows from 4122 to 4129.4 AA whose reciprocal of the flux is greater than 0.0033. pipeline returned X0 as 1.1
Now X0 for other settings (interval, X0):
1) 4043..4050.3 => 1.1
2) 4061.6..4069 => 1.1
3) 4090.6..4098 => 2.6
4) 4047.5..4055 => 0.4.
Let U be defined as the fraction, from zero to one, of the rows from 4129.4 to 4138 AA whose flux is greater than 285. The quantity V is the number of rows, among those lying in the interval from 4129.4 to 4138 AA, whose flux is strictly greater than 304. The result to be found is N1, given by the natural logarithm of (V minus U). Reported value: 1.7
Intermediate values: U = 0.67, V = 6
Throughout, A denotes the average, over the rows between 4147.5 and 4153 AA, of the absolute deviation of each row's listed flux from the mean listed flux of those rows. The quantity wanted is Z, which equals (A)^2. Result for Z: 2797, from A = 53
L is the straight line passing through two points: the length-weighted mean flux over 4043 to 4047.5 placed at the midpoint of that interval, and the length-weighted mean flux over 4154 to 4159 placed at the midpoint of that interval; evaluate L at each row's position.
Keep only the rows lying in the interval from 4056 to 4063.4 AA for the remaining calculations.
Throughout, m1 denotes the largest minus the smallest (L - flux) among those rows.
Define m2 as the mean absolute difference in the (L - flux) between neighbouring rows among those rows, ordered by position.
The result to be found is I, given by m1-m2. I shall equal 61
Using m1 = 94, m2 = 33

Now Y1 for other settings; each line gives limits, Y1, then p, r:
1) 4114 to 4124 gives 262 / 2693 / 272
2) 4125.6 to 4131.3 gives 325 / 1983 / 331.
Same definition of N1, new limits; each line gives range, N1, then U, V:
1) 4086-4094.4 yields 1.0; 0.33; 3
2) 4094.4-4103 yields -0.3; 0.22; 1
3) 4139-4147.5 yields 0.7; 0.89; 3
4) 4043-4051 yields 1.7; 0.67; 6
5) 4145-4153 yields 0.3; 0.67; 2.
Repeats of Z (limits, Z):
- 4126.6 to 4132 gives 1171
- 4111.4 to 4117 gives 2934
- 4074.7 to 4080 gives 961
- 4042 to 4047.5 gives 1272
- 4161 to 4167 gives 1613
